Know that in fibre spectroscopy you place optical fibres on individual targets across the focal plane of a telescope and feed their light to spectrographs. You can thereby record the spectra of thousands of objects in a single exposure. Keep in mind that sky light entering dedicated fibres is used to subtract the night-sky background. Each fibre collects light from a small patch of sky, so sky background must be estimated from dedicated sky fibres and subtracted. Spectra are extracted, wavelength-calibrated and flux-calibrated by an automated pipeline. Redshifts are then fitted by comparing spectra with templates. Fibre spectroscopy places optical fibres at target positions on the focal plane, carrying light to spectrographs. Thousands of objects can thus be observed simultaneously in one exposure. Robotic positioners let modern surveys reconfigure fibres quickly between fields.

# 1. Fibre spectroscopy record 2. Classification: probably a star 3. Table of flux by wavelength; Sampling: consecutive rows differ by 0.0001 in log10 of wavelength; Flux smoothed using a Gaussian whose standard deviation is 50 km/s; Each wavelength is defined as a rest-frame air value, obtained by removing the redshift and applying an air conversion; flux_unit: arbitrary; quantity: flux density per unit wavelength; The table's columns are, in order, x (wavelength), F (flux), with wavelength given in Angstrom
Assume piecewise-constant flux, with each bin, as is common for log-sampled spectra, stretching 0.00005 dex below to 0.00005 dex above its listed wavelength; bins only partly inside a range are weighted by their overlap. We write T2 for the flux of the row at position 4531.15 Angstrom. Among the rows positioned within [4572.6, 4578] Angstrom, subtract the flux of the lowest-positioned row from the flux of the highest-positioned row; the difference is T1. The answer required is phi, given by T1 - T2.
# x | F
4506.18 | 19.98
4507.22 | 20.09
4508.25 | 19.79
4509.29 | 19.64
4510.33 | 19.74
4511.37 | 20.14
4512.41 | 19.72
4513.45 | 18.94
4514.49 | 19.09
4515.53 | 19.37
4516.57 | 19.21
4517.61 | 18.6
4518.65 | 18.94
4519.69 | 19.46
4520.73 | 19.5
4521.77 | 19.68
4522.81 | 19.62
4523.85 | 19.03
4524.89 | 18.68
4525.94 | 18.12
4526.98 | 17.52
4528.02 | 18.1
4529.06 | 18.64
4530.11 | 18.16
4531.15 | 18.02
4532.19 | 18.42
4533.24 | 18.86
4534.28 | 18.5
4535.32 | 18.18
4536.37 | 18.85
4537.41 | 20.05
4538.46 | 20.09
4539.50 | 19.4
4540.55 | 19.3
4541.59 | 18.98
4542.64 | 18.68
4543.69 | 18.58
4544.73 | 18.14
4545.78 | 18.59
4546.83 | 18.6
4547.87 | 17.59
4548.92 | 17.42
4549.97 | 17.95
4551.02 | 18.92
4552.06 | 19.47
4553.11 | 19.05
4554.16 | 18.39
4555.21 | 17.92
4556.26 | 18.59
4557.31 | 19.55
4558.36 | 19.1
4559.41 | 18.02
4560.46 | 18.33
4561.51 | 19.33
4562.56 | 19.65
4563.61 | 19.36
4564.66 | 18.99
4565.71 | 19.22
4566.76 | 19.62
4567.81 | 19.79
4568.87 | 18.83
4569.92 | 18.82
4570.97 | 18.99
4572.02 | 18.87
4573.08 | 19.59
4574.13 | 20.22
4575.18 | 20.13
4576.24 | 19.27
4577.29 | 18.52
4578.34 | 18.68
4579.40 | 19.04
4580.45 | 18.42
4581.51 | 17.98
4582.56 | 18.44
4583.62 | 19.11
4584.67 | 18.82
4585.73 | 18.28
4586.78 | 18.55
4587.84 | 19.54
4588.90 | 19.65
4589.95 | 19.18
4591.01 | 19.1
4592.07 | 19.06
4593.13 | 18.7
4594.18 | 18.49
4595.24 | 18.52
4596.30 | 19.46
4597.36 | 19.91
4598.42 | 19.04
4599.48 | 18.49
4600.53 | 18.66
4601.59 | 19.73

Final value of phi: -19.1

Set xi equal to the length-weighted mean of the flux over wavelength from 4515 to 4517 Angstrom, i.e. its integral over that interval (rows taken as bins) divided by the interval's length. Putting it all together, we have 19.3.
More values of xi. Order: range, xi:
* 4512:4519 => 19.1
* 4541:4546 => 18.6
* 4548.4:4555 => 18.5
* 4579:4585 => 18.6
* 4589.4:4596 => 18.9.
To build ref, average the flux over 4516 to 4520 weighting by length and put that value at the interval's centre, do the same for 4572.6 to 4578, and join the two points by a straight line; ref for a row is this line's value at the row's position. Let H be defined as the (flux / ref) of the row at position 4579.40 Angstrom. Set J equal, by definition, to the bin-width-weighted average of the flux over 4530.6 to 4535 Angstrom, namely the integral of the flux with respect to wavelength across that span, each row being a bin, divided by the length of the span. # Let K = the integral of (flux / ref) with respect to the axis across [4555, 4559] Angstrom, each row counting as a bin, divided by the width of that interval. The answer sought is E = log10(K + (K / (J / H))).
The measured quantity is 0.010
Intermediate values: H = 0.97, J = 18.5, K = 0.97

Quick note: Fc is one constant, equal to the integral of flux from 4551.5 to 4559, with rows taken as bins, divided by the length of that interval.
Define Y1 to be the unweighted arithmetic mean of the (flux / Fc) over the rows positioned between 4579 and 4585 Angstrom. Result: 0.988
